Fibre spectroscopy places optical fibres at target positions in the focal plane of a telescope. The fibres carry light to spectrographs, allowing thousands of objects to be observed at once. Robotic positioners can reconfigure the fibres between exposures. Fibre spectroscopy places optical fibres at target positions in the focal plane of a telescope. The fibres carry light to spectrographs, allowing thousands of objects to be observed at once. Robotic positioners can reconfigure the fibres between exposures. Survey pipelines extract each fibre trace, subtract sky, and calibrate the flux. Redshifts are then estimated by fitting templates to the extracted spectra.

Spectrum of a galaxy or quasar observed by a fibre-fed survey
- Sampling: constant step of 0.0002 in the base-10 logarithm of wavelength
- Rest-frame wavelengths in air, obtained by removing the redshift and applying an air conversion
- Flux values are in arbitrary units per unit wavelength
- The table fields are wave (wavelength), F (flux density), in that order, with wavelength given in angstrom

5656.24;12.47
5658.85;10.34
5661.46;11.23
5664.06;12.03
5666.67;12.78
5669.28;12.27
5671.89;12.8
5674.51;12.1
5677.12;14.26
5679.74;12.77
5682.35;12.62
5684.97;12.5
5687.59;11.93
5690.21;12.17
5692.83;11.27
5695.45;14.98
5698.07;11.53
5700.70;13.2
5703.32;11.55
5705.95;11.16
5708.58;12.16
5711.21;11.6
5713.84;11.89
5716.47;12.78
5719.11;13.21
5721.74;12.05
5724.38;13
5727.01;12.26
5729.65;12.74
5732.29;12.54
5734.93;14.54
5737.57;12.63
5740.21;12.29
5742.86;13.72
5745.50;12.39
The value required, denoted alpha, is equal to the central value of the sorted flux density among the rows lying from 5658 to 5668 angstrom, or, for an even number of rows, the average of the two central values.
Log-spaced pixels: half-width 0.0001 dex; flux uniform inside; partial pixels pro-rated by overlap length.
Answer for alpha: 11.6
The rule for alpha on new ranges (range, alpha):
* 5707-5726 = 12.2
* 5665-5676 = 12.5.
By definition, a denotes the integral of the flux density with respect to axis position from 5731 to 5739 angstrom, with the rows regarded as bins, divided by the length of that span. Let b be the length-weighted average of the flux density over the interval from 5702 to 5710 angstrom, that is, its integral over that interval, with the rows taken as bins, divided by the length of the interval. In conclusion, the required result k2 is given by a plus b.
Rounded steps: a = 13.2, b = 11.6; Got 24.9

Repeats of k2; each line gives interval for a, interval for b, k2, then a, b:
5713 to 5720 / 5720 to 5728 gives 25.1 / 12.6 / 12.5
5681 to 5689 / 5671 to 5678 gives 25.3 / 12.4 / 13.0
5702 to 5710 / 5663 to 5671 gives 24.0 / 11.6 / 12.4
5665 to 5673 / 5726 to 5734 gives 25.2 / 12.6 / 12.6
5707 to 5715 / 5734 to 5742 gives 25.0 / 11.9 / 13.1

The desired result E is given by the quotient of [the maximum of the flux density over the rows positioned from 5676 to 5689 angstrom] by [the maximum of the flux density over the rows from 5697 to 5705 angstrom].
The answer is 1.08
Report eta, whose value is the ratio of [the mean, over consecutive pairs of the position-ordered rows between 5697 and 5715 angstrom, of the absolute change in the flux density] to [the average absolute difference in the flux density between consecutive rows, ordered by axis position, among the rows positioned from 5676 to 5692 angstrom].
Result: 1.8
